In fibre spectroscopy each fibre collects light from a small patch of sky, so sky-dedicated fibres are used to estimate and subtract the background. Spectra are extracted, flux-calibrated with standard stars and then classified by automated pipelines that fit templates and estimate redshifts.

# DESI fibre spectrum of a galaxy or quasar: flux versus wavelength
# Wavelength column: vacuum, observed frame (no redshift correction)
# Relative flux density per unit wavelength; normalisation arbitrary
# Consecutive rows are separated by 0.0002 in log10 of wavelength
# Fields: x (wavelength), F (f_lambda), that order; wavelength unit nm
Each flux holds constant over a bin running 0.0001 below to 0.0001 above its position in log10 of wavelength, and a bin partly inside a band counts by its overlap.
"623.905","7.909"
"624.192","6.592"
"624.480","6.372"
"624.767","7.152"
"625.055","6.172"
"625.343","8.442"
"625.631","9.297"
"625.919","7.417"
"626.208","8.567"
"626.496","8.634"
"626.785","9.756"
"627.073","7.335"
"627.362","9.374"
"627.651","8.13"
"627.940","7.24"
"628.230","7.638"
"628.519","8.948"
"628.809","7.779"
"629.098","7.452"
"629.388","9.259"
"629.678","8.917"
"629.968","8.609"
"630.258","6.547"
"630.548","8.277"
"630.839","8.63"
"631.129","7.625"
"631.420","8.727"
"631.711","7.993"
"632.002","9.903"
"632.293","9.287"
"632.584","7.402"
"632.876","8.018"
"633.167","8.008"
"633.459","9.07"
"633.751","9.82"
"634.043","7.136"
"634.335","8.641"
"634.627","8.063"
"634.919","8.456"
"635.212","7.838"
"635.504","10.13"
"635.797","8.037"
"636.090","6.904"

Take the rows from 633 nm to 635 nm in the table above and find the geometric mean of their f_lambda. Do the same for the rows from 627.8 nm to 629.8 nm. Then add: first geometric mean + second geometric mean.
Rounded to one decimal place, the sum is 16.6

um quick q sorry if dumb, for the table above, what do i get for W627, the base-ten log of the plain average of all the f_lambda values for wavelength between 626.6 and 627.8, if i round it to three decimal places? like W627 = 0.937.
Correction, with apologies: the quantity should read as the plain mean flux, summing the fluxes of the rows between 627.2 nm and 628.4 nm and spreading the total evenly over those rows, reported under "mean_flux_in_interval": 8.10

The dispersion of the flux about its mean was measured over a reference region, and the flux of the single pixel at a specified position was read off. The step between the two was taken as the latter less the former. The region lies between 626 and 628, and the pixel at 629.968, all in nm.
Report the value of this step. 7.7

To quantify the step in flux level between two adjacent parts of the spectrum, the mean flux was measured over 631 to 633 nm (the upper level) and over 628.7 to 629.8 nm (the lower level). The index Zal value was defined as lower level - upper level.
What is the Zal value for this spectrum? -0.07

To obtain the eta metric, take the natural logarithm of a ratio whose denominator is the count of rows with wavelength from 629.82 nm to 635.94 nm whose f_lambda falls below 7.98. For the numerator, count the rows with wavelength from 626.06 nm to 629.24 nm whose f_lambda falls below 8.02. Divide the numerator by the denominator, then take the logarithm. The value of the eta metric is 0.0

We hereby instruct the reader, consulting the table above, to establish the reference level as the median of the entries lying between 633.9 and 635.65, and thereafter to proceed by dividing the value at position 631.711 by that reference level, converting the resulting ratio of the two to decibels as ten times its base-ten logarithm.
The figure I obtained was -0.1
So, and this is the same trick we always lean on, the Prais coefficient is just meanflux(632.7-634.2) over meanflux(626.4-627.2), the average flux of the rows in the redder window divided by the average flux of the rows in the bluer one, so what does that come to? 0.98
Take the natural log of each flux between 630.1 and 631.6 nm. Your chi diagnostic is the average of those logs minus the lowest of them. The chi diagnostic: 0.19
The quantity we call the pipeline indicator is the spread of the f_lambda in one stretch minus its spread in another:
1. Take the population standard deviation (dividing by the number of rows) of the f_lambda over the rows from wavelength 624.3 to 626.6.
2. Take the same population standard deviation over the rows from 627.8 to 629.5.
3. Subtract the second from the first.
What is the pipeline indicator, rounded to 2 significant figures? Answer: 0.30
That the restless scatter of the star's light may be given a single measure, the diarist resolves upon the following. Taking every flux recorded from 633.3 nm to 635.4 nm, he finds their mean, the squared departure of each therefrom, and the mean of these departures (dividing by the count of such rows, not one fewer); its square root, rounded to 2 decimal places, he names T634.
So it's 0.81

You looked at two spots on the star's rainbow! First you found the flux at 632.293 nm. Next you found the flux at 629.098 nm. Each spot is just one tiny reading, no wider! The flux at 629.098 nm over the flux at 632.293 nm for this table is 0.80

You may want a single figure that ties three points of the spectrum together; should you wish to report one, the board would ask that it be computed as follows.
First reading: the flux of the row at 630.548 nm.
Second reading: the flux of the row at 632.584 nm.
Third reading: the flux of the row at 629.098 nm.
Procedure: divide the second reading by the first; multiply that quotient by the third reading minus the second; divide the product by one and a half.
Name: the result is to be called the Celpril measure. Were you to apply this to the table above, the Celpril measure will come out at 0.0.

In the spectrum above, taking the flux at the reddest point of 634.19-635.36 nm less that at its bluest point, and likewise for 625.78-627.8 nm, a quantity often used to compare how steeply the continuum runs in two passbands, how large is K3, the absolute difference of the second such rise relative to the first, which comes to 1.52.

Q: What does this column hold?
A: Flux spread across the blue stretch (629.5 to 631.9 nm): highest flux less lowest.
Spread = 2.37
